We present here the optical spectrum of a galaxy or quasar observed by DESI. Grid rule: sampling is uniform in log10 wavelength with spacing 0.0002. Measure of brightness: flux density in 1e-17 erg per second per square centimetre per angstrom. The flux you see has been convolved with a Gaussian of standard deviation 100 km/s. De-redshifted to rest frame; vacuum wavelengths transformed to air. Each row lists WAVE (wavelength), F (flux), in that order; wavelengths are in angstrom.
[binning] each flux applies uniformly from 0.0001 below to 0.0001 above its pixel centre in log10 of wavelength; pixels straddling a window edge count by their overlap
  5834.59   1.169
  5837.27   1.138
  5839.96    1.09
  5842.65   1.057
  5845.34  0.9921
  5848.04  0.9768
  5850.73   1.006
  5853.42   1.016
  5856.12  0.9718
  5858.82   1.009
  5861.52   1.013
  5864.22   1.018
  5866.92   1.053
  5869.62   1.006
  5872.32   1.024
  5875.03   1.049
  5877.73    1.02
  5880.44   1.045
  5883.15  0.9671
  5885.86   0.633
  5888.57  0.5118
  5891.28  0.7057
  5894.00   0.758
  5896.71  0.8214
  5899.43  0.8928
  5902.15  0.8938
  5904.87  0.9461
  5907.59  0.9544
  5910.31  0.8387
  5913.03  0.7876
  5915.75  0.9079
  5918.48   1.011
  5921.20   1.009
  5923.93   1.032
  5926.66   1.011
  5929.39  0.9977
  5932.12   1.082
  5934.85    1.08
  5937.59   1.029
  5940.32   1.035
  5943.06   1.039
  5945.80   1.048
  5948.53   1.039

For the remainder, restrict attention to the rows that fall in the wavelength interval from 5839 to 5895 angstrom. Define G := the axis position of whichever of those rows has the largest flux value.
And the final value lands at 5839.96 angstrom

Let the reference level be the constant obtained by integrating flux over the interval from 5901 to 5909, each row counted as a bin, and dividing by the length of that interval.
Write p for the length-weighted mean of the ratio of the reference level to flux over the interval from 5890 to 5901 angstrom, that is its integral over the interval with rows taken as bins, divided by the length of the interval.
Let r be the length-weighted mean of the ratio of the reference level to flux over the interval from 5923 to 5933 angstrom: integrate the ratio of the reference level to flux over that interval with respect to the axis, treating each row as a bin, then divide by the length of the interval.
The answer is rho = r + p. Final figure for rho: 2.08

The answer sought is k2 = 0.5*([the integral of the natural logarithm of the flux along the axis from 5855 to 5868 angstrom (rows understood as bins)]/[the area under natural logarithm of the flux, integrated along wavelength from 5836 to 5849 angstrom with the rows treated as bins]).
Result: 0.1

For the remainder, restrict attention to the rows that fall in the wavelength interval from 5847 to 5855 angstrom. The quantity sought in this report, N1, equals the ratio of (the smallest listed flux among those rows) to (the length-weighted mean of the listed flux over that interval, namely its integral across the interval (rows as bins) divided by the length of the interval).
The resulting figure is 0.98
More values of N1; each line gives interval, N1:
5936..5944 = 0.99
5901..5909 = 0.96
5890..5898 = 0.93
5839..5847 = 0.95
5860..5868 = 0.99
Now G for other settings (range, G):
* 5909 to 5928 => 5923.93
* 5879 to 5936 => 5932.12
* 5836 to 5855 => 5837.27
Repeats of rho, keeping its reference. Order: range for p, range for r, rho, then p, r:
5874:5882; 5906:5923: 1.92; 0.90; 1.02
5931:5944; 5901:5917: 1.94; 0.89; 1.05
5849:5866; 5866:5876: 1.83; 0.93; 0.90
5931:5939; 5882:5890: 2.31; 0.88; 1.43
